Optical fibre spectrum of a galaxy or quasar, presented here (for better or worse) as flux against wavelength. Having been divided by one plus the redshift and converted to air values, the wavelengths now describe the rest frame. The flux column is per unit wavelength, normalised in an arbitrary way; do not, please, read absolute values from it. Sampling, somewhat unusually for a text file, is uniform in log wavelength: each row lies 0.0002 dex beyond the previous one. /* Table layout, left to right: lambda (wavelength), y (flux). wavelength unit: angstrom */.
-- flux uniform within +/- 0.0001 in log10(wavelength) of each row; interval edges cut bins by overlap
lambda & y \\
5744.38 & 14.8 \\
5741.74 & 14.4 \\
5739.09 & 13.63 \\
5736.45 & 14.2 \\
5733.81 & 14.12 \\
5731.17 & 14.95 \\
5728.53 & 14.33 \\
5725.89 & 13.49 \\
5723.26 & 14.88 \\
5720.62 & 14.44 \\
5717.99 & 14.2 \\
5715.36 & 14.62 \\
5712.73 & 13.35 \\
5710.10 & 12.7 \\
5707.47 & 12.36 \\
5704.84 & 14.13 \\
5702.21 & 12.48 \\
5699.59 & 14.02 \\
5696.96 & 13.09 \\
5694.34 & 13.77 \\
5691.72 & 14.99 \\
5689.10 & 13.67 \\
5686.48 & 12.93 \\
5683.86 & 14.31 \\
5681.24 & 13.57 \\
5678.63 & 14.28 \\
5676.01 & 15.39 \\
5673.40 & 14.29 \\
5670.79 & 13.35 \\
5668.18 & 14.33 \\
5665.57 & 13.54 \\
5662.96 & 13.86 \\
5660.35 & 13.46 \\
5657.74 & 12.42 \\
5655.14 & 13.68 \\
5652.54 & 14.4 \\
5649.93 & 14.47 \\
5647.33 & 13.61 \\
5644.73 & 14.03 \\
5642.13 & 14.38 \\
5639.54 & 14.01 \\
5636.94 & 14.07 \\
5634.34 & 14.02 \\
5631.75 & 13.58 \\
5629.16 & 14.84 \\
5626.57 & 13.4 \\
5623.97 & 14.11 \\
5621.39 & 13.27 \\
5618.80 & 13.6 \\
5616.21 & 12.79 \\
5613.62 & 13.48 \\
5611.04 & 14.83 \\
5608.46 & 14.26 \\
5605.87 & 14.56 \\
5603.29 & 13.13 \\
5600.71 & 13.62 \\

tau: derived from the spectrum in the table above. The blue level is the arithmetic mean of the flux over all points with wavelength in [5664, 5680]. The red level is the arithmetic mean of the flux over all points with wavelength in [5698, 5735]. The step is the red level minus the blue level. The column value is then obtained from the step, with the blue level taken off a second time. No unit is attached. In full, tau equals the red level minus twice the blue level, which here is -14.53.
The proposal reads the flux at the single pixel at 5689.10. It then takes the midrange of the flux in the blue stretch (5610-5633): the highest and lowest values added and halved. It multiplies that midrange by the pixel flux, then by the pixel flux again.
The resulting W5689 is 2582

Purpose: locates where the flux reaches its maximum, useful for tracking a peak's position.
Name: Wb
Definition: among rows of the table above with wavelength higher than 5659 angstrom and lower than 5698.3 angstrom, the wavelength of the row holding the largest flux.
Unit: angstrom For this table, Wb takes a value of 5676.01 angstrom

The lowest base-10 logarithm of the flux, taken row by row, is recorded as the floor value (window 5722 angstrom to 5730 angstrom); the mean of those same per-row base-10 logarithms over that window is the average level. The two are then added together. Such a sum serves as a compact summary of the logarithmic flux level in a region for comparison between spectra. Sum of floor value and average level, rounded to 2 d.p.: 2.28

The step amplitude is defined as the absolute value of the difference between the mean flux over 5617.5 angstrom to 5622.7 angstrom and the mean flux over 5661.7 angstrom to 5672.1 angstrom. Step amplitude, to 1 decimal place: 0.3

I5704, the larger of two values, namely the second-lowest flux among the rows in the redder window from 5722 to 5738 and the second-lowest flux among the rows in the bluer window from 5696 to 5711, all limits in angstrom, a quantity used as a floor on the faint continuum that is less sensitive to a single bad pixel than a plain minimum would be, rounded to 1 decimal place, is 14.1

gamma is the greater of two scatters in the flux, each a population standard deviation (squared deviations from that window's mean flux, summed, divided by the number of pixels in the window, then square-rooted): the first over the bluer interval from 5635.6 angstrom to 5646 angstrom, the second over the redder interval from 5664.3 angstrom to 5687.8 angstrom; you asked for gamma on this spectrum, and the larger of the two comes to 0.69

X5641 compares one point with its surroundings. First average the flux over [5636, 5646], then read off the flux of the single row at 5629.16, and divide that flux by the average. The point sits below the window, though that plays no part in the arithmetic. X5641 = 1.05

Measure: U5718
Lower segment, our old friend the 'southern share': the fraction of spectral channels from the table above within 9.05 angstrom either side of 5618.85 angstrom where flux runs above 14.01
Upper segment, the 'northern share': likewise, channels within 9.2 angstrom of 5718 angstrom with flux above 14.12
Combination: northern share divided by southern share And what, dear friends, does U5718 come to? 2.0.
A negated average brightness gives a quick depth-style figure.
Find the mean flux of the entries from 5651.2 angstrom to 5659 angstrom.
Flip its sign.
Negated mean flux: -13.5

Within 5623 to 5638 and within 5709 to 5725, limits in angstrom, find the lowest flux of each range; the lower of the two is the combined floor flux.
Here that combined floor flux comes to 12.7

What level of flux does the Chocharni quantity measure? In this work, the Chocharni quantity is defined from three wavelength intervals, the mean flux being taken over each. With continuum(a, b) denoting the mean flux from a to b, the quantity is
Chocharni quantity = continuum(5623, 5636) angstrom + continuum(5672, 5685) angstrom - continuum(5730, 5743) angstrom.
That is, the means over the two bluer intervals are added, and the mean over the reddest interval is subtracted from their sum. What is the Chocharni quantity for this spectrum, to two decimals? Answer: 14.10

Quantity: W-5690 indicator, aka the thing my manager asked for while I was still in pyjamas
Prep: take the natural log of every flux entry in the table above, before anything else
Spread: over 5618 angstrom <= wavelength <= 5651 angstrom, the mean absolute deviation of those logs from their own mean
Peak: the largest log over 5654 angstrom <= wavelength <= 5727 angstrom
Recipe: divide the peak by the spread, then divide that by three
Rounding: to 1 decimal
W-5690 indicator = 35.7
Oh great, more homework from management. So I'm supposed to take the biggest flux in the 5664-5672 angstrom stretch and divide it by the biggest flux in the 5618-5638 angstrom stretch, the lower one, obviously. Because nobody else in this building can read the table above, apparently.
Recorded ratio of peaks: 0.97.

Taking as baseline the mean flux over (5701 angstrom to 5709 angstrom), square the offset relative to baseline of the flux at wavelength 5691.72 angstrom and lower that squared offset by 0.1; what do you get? 4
